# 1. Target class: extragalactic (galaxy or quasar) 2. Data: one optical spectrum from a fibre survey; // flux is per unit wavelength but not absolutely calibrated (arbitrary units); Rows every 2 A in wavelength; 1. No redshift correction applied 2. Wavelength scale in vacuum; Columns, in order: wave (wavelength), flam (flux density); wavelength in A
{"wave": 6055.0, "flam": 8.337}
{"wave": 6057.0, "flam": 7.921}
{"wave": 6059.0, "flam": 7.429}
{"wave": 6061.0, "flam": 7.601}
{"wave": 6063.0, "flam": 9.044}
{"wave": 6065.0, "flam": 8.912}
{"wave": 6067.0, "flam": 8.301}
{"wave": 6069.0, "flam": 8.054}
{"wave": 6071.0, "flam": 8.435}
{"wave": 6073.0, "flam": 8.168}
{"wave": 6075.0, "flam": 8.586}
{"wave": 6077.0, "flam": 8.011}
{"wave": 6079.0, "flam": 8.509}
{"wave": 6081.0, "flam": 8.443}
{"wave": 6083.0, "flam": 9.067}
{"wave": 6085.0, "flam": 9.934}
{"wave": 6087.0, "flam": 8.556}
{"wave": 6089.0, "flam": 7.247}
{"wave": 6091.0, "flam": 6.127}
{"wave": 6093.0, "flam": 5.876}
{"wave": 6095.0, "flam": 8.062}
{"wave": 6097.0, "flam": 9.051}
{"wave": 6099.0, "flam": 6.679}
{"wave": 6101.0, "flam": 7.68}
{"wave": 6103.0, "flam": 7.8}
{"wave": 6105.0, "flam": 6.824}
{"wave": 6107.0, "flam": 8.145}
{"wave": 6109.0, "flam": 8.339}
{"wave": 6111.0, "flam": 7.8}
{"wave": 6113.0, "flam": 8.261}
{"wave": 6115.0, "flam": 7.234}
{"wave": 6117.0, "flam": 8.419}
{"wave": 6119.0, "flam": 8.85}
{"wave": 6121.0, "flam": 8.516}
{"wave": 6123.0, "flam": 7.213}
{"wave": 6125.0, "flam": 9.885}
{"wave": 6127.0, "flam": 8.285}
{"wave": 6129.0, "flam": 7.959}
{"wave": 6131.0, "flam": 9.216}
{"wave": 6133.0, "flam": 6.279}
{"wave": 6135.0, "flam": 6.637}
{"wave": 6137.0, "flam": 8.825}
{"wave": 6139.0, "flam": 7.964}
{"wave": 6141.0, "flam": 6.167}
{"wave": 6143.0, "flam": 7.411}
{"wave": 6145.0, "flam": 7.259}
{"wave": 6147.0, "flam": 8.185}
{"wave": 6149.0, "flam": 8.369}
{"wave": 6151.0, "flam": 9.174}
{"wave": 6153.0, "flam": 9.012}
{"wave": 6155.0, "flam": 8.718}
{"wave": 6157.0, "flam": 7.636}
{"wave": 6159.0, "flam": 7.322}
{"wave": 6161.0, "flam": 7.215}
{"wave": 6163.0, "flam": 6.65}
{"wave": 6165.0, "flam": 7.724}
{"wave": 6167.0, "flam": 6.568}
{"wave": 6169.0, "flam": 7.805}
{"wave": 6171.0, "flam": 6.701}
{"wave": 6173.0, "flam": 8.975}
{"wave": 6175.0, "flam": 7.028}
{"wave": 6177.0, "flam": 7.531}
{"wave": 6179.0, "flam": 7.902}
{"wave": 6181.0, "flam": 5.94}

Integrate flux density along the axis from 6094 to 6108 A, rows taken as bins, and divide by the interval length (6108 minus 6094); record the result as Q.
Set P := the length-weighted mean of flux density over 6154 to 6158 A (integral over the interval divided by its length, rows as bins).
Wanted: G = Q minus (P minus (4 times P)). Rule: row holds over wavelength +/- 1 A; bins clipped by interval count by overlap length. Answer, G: 32.3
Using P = 8.18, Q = 7.7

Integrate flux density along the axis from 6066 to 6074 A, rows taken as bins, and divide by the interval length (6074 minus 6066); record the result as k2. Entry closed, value 8.2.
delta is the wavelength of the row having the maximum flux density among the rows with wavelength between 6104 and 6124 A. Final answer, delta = 6119.0 A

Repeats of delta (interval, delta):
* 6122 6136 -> 6125.0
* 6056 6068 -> 6063.0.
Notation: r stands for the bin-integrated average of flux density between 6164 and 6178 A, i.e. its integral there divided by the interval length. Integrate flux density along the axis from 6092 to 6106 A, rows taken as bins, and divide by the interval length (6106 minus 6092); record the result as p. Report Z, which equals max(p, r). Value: 7.48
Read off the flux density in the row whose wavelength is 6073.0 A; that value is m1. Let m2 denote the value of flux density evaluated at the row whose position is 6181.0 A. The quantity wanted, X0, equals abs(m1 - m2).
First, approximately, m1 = 8.168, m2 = 5.94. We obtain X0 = 2.2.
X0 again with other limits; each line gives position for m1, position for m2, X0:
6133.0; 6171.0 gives 0.4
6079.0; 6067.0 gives 0.2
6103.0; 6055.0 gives 0.5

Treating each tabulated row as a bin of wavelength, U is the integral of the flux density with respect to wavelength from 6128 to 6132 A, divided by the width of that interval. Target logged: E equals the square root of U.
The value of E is 2.93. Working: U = 8.6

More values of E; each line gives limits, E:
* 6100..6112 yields 2.79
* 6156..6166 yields 2.70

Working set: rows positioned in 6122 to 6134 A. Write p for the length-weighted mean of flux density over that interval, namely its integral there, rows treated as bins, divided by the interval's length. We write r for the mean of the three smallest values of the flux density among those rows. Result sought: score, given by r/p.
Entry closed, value 0.878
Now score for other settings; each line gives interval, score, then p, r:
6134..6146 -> 0.907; 7.38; 6.7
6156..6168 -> 0.948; 7.19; 6.8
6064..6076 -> 0.972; 8.41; 8.2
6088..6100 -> 0.868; 7.17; 6.2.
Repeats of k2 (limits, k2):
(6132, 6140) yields 7.4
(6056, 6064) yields 8.0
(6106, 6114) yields 8.1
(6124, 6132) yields 8.8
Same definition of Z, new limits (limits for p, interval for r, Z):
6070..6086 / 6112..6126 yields 8.64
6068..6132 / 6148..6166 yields 8.10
